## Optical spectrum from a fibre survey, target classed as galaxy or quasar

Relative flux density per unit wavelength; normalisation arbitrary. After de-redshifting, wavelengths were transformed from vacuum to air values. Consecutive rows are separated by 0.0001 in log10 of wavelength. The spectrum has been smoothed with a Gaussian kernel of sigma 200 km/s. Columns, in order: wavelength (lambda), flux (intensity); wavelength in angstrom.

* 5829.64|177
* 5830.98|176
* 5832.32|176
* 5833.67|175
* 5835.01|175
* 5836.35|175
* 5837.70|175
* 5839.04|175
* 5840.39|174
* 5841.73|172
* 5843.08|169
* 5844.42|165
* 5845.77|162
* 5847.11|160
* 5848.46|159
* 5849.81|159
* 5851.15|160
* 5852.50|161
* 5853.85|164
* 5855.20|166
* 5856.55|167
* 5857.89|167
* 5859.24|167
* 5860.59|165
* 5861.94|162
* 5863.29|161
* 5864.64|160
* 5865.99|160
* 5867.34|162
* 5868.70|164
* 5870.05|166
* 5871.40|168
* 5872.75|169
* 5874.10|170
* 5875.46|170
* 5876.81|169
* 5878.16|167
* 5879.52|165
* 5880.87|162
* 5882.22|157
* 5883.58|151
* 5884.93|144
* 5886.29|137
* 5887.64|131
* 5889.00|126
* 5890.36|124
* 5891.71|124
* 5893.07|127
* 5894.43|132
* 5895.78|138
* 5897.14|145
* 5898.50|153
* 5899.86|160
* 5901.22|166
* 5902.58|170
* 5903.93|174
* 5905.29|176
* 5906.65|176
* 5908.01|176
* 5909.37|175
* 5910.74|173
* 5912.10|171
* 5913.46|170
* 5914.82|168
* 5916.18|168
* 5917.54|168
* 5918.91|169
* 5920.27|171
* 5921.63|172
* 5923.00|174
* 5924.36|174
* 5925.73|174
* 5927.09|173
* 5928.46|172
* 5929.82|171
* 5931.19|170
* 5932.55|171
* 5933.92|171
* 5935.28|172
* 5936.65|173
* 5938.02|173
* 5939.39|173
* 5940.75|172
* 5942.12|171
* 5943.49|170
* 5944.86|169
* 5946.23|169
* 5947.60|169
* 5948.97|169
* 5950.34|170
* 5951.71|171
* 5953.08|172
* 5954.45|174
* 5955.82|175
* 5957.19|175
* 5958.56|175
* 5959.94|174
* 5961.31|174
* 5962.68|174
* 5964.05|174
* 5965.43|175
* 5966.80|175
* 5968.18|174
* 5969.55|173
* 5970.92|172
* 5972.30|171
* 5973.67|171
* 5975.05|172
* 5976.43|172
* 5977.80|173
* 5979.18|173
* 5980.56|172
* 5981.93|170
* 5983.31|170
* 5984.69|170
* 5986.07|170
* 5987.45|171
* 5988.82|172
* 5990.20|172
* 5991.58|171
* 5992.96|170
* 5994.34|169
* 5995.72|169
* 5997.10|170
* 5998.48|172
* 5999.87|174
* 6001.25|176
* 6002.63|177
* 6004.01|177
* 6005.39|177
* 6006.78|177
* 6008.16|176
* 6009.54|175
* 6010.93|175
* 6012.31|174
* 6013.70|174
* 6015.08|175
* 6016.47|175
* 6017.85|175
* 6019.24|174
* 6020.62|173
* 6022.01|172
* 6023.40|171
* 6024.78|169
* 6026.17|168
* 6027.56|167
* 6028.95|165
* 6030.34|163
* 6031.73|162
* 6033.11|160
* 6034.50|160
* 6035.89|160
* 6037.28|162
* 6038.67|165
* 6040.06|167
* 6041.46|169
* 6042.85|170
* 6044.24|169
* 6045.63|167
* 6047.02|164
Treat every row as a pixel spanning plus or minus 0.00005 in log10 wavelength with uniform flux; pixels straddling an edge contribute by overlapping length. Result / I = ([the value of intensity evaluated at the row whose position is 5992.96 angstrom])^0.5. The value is 13.0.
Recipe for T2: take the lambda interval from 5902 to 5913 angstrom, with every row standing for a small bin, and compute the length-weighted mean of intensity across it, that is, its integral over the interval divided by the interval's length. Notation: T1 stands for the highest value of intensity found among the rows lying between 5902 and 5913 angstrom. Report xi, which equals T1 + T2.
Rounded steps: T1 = 176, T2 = 173.9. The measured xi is 350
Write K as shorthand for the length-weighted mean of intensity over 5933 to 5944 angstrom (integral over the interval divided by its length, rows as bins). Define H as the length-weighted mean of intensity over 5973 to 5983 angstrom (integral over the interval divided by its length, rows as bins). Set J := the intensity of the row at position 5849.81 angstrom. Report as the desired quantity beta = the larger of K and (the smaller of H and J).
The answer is 172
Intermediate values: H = 171.7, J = 159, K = 172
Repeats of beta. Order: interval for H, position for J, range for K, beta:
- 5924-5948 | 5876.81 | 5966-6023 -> 173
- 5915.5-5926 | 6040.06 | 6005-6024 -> 174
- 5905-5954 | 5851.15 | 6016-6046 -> 167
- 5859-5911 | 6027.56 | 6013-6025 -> 173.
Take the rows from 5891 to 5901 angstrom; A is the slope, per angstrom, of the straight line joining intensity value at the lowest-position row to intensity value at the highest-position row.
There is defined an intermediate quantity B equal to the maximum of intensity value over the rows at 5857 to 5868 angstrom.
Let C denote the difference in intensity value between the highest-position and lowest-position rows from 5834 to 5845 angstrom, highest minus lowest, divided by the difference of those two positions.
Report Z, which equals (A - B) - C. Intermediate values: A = 4.4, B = 167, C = -1.1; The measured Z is -162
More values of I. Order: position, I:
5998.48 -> 13.1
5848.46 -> 12.6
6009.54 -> 13.2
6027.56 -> 12.9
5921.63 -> 13.1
